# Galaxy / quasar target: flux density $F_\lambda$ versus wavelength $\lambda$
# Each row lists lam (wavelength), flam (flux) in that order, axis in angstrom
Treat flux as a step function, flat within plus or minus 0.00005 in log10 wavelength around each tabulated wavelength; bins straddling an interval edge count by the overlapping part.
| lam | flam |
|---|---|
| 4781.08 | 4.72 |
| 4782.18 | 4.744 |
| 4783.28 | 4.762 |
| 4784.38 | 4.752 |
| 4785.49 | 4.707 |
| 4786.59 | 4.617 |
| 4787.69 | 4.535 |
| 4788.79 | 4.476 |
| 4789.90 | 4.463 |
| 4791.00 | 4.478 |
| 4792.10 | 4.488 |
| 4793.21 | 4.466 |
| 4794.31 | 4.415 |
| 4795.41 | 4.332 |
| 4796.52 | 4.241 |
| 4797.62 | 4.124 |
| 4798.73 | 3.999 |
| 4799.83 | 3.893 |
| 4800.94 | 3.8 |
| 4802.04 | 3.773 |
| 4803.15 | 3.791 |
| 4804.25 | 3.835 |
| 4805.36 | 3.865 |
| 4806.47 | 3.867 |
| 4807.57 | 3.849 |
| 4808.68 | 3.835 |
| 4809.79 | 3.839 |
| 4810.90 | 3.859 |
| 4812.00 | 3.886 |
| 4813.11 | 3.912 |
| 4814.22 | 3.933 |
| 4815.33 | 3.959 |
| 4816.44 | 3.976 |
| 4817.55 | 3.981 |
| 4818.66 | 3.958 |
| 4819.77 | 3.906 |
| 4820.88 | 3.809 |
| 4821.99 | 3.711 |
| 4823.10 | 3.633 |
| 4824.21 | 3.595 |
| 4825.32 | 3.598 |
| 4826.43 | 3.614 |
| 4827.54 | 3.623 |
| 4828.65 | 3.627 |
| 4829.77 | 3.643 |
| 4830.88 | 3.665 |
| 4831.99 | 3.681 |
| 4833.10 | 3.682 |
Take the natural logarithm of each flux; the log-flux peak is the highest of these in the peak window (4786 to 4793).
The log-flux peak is 1.53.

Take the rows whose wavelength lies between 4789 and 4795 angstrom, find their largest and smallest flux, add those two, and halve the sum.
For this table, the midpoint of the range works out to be 4.45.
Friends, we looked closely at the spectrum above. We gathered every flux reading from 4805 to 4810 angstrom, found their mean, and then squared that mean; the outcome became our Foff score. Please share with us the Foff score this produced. 14.8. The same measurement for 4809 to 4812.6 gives 14.9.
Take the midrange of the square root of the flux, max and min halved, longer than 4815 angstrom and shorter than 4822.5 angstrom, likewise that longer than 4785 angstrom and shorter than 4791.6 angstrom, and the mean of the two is 2.05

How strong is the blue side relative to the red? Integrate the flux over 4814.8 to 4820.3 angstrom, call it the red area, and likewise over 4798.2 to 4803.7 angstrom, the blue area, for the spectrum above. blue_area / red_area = 0.97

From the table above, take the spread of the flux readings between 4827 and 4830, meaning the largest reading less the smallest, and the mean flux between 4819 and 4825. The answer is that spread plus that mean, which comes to 3.75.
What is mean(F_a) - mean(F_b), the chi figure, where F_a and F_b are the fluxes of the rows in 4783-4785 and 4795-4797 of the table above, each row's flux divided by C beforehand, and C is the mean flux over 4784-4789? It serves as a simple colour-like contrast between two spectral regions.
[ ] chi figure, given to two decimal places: 0.10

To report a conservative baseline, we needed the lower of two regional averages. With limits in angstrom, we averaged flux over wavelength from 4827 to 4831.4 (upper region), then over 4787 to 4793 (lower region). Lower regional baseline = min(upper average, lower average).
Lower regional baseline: 3.6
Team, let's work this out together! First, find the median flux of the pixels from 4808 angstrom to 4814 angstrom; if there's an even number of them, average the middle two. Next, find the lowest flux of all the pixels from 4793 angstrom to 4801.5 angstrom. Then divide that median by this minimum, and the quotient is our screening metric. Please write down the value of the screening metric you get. 1.02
